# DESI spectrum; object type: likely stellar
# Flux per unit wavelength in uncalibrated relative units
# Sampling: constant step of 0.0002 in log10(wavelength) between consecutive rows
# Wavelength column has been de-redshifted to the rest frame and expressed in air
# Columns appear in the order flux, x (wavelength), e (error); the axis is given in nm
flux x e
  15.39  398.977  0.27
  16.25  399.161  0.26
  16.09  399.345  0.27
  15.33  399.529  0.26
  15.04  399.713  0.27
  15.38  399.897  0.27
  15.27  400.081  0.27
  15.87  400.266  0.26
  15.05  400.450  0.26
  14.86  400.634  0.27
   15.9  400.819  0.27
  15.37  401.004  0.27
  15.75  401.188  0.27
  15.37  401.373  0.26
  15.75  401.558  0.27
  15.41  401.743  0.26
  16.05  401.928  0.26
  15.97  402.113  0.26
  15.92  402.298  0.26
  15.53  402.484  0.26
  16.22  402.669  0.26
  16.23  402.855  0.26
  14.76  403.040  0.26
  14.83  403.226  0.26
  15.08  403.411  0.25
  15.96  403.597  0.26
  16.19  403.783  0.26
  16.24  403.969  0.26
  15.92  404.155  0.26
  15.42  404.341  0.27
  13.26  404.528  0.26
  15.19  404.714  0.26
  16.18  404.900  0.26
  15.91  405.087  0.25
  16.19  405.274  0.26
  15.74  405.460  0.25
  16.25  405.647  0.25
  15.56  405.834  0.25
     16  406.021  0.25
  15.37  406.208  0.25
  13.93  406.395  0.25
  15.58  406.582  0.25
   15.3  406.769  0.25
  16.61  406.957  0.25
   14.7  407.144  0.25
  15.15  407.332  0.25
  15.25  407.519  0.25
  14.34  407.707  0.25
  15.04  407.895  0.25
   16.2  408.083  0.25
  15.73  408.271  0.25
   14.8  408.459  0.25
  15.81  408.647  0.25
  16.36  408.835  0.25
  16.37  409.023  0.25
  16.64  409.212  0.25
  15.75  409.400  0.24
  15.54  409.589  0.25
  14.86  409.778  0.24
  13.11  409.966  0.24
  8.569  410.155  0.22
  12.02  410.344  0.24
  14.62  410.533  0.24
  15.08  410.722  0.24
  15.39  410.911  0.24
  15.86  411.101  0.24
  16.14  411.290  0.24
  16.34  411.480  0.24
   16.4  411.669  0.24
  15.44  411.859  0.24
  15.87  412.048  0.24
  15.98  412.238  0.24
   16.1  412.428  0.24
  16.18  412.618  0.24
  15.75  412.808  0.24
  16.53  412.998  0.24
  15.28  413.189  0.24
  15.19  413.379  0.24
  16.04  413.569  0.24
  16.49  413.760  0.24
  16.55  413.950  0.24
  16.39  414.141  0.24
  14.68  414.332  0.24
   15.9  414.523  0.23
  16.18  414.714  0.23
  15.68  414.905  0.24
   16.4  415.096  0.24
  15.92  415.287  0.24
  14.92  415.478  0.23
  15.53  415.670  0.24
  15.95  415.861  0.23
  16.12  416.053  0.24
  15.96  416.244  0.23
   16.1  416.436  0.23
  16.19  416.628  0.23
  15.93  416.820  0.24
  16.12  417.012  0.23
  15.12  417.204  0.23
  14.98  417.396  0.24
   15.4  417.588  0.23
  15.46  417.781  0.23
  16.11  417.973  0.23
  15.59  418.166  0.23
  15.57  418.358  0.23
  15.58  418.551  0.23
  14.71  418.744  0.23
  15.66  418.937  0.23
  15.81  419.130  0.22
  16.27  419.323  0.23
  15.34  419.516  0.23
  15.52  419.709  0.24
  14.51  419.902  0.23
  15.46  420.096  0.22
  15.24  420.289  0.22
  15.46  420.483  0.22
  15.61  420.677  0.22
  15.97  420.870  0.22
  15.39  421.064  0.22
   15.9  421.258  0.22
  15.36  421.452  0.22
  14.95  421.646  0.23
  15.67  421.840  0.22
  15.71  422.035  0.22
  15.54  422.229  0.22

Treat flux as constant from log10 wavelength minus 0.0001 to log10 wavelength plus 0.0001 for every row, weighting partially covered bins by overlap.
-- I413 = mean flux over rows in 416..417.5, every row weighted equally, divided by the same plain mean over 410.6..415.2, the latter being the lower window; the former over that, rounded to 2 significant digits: 0.99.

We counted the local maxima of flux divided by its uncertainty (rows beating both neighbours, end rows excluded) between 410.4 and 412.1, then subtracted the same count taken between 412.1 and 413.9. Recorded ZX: -1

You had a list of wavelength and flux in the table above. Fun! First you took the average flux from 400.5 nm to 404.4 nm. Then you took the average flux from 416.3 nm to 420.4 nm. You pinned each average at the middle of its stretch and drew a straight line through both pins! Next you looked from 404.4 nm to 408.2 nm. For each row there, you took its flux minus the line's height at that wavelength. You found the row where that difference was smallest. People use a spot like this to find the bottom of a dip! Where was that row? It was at 404.528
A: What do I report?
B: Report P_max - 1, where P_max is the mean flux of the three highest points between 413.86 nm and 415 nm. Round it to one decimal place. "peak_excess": 15.4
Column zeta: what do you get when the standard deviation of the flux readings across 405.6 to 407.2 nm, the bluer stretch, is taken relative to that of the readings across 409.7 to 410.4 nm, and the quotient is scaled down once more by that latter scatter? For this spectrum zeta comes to 0.1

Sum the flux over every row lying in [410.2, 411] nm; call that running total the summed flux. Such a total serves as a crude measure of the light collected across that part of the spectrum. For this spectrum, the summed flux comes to 57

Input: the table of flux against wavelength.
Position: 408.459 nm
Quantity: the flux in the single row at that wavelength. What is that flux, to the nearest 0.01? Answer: 14.80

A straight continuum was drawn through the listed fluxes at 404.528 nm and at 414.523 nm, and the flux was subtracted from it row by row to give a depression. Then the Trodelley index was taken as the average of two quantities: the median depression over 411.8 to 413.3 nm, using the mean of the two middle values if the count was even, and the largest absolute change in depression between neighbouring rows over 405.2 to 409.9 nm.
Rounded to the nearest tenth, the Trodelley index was 0.7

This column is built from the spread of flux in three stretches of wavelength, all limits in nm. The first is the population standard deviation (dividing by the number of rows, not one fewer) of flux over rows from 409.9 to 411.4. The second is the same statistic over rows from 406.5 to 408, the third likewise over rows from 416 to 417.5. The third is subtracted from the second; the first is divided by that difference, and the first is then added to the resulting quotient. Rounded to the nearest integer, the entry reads 16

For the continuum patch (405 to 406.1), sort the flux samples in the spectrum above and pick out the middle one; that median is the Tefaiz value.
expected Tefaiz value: 16.0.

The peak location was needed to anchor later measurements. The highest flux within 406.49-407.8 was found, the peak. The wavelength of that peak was 406.957 nm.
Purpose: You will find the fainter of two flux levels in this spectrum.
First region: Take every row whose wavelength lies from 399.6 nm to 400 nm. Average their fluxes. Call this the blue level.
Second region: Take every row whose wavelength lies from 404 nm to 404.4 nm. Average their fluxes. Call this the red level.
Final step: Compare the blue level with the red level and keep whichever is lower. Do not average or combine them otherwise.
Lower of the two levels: 15.2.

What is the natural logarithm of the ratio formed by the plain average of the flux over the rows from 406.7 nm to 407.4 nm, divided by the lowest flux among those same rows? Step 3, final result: 0.049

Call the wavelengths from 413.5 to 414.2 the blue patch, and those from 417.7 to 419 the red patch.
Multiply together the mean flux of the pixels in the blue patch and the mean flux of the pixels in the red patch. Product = 254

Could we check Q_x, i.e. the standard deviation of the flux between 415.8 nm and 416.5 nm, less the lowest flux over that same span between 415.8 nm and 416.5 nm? -15.9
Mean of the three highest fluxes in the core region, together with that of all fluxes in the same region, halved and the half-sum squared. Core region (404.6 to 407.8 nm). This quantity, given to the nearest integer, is 253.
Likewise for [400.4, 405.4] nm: 253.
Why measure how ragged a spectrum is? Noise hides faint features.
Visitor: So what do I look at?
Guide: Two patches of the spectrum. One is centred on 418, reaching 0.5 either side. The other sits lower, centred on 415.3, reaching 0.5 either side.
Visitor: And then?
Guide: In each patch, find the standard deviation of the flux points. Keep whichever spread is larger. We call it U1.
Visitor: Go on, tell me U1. 0.5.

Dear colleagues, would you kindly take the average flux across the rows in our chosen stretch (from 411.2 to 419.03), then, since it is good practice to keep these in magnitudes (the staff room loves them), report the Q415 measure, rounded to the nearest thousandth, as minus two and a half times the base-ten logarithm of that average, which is -2.998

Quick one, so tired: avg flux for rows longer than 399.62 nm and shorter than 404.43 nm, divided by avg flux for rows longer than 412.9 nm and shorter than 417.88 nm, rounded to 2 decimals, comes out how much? 0.99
